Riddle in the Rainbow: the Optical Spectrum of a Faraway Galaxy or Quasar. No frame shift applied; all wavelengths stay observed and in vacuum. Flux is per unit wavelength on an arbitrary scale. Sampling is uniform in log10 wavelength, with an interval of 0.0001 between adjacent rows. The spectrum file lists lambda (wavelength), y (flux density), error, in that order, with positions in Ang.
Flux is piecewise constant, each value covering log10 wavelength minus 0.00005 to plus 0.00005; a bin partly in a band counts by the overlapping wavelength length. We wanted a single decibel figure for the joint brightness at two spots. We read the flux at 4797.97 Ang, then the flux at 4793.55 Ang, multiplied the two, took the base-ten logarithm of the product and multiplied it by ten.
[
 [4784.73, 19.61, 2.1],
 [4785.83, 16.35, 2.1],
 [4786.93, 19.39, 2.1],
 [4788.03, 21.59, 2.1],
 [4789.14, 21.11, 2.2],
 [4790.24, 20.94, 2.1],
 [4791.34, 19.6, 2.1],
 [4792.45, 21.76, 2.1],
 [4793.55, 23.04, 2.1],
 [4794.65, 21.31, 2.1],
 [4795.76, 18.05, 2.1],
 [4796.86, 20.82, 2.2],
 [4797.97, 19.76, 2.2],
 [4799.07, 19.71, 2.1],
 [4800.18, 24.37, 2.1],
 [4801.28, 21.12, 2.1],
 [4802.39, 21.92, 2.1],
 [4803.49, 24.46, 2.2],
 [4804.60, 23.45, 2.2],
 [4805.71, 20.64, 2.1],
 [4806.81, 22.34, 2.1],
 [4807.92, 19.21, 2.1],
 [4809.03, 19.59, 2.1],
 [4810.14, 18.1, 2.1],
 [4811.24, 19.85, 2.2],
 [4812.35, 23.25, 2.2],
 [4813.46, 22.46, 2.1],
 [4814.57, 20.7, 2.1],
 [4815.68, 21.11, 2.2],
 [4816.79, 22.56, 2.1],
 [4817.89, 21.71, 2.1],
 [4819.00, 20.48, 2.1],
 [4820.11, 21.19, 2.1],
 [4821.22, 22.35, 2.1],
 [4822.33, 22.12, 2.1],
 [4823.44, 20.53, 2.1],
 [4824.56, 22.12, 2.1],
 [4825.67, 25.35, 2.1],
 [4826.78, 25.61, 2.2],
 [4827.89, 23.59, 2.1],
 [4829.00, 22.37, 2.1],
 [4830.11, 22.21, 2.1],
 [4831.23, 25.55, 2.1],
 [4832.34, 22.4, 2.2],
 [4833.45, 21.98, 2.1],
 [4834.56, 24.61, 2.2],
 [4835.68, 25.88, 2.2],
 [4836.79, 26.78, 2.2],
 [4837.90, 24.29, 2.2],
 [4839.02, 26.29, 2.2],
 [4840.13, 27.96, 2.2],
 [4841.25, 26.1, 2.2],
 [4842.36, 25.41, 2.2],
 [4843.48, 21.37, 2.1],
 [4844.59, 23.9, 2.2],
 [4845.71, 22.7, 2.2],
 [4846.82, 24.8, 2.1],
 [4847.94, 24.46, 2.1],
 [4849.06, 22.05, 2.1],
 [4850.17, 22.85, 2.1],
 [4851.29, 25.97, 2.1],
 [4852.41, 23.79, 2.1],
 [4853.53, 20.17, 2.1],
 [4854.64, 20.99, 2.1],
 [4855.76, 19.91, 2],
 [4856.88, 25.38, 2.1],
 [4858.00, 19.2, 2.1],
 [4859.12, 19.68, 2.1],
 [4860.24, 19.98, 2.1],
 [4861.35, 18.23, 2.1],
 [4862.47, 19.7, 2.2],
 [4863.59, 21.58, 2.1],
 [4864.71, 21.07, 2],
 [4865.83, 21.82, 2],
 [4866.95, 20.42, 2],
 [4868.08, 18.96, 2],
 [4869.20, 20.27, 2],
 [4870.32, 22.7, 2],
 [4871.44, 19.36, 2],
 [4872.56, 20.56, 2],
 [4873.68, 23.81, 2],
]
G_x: 26.6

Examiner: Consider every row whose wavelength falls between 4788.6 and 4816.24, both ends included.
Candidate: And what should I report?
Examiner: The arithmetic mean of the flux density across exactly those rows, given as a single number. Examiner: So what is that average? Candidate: 21.1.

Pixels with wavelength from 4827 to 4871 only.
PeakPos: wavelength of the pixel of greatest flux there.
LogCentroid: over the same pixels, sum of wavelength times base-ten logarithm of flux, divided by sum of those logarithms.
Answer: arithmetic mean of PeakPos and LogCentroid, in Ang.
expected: 4844.5 Ang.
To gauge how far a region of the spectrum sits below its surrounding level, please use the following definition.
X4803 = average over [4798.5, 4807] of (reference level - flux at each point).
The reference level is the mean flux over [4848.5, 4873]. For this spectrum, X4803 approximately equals -1.1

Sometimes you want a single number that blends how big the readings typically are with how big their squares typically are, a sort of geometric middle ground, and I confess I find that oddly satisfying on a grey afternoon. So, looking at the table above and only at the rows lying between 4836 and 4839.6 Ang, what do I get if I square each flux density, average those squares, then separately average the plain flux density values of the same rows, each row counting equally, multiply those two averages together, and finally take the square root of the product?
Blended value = 131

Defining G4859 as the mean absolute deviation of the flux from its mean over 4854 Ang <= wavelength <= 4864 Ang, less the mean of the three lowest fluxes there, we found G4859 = -17.6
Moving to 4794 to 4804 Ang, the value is -17.6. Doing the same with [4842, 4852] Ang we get -20.7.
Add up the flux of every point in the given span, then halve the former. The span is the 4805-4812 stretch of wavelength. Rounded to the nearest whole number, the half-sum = 60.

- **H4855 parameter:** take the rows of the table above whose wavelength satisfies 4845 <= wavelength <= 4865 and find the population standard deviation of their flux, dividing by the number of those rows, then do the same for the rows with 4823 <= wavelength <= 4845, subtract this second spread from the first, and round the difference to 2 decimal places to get 0.25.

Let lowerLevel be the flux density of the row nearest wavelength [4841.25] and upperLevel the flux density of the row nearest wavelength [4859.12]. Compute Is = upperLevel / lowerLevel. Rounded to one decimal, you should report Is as 0.8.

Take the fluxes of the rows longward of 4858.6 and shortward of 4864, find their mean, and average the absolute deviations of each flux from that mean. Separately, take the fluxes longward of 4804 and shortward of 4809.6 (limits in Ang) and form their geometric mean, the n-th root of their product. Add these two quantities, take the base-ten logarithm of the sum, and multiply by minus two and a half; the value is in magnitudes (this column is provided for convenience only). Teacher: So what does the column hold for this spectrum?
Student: -3.34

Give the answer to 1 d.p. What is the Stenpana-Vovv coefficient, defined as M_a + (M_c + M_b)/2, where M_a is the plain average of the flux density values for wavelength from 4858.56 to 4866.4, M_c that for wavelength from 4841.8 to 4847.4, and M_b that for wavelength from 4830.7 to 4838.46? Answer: 44.4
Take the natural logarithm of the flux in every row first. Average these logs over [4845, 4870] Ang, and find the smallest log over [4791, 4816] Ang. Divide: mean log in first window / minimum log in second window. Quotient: 1.06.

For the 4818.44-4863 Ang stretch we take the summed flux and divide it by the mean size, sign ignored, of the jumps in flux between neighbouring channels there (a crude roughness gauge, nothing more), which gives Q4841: 495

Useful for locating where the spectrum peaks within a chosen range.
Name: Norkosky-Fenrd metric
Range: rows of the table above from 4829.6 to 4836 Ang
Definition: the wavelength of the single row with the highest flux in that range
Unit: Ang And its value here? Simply 4835.68 Ang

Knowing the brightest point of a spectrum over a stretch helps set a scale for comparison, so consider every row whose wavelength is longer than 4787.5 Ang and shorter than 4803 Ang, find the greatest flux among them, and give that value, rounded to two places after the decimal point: 24.37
